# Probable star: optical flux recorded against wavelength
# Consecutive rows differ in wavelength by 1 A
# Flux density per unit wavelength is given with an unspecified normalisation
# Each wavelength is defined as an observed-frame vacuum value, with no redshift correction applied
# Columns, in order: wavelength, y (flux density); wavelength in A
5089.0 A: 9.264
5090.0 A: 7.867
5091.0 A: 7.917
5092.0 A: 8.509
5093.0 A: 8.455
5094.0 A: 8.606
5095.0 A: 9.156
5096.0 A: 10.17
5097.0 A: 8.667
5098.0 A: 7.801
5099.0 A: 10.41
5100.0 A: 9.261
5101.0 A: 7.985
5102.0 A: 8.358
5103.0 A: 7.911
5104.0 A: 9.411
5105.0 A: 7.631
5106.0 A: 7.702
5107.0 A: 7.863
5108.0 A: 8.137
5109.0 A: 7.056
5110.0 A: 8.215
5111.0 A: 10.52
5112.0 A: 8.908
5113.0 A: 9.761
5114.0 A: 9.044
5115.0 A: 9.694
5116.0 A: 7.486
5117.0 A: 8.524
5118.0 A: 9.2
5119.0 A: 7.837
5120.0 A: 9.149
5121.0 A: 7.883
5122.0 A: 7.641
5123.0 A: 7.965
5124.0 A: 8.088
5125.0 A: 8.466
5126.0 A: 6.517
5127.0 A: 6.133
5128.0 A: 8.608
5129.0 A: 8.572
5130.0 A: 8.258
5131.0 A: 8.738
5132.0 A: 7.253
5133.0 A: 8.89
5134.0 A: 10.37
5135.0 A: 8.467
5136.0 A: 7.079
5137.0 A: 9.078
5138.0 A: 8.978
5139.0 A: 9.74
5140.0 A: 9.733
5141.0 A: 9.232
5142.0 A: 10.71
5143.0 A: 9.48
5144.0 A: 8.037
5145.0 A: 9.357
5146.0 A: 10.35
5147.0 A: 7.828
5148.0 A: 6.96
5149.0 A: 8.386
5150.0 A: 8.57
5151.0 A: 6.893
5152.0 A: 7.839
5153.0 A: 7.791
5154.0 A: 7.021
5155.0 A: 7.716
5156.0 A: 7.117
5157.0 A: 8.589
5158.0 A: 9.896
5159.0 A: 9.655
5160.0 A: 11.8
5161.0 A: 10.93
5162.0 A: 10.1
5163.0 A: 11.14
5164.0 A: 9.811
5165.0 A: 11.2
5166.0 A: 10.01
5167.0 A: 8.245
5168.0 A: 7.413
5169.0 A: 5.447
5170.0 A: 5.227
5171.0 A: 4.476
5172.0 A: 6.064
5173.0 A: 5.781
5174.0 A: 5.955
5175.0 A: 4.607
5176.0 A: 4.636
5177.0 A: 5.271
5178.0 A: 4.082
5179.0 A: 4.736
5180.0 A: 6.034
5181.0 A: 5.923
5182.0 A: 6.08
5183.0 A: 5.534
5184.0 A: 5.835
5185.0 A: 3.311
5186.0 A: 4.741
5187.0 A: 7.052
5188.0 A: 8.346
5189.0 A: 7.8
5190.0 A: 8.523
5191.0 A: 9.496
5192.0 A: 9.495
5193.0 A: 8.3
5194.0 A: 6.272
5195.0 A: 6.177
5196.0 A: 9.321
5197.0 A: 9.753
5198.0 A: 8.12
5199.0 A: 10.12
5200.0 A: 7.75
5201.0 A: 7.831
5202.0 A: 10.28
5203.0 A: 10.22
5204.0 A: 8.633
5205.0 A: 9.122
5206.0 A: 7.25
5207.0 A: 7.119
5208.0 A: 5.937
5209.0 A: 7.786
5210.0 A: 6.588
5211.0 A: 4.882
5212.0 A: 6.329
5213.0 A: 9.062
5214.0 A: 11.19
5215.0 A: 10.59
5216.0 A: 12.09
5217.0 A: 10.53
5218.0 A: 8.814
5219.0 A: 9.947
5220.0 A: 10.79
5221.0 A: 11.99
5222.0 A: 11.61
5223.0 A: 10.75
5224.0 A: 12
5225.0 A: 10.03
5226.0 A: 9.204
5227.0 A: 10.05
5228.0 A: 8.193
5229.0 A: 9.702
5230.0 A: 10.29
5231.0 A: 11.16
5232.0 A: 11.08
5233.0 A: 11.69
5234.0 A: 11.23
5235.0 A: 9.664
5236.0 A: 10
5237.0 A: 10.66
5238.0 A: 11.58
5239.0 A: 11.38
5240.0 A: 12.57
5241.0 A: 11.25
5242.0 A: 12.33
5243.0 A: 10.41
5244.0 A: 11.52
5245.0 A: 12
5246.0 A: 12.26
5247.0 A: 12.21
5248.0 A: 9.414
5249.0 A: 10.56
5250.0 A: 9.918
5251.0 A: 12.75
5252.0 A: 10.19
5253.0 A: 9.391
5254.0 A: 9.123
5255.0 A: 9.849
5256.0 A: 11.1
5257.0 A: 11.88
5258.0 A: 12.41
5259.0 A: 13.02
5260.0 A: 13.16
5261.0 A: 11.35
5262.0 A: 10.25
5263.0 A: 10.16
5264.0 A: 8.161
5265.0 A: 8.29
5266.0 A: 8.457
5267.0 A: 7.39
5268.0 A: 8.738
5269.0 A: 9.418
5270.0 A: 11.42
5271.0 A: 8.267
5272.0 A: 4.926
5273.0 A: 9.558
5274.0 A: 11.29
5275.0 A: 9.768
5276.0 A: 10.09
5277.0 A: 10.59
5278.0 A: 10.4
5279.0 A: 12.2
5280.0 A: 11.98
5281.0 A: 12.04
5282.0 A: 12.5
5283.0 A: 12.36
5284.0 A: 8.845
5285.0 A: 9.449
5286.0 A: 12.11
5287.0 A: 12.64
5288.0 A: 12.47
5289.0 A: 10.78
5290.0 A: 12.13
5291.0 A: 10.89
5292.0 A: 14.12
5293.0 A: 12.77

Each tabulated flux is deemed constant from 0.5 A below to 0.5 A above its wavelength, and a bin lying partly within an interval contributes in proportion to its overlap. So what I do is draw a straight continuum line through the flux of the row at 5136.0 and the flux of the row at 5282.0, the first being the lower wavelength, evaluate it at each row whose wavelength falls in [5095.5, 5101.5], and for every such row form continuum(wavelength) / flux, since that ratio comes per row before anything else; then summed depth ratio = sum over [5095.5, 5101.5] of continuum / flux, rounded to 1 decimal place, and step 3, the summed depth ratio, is 3.8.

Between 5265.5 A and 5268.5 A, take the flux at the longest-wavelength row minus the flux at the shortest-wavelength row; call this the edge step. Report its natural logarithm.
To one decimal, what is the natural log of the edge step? -1.3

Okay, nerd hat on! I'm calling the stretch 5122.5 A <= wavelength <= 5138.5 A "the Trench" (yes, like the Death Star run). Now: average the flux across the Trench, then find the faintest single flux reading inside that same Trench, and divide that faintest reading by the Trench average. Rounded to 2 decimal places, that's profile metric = 0.75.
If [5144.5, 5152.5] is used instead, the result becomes 0.83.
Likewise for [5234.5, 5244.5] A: 0.87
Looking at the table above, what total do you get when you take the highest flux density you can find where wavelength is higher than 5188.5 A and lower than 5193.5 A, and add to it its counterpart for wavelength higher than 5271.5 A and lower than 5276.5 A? 21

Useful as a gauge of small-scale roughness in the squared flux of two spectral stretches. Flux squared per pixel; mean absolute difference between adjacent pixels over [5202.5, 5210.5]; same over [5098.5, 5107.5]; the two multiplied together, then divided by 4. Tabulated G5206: 68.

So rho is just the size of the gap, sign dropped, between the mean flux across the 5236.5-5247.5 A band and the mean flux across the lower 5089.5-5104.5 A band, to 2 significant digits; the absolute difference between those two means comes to 3.0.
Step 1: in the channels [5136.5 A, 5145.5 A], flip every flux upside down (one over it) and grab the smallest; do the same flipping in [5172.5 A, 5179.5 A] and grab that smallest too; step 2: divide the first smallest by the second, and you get 0.56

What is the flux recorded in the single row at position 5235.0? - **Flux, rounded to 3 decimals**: 9.664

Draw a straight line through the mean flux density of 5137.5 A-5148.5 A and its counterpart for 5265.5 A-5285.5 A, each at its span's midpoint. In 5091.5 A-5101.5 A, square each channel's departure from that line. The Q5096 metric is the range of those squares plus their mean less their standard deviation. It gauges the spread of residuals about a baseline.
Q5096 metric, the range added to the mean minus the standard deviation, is 2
